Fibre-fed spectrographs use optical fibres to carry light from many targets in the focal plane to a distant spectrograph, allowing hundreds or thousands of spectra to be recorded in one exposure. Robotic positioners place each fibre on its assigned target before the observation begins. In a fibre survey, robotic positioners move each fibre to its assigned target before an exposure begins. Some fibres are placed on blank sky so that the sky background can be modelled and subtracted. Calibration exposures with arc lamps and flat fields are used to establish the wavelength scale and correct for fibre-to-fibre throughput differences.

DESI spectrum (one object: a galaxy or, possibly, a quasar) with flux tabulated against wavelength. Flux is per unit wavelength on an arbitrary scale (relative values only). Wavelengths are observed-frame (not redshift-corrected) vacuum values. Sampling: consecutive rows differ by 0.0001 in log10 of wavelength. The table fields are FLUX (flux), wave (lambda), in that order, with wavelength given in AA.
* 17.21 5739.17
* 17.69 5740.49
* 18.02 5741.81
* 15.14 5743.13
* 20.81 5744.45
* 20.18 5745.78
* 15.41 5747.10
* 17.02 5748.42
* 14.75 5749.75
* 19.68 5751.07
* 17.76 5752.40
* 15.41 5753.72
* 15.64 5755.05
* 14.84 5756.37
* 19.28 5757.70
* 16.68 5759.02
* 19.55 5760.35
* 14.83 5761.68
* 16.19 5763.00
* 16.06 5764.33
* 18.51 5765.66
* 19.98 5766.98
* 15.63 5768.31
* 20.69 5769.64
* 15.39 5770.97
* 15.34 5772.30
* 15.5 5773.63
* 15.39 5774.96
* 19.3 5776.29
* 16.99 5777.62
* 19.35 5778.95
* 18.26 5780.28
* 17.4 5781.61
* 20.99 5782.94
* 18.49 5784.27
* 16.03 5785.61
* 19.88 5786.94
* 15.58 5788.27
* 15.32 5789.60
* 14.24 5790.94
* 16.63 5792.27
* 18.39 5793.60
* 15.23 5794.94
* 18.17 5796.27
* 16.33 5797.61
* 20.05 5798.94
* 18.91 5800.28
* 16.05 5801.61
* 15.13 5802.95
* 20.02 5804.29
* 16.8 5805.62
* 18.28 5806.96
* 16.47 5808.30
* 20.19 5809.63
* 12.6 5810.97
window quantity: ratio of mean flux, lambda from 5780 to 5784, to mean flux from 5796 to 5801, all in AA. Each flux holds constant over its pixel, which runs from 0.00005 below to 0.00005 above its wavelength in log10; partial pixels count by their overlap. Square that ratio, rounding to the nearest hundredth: 1.06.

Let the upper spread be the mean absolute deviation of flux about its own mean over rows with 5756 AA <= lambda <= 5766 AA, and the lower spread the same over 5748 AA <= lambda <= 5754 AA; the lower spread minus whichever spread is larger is -0.12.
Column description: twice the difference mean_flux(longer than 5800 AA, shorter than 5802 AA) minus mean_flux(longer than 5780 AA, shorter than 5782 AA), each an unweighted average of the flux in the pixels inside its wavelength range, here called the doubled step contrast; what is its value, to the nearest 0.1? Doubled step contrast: -0.7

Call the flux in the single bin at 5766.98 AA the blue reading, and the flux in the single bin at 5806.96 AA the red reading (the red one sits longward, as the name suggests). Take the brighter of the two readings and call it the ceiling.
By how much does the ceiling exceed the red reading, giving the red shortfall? 1.70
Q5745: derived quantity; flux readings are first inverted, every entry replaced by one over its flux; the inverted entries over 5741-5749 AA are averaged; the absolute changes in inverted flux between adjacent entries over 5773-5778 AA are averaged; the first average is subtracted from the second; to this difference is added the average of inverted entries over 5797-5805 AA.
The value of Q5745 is 0.0068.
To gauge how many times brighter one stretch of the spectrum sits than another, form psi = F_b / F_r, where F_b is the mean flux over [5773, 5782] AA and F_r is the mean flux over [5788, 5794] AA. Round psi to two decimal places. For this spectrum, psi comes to 1.09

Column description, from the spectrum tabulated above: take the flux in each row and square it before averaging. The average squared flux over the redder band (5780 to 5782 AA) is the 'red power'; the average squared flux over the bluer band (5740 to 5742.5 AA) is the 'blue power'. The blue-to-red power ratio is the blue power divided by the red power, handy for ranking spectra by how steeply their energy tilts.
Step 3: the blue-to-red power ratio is 1.00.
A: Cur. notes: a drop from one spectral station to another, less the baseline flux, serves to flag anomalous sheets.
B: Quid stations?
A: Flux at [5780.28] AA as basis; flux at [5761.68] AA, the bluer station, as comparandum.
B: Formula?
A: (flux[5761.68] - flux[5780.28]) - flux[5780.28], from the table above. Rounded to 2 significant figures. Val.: -22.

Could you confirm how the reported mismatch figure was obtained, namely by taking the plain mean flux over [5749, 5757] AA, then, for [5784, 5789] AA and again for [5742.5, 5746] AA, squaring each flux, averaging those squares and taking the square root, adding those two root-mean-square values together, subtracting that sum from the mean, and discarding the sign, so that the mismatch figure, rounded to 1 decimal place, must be 20.1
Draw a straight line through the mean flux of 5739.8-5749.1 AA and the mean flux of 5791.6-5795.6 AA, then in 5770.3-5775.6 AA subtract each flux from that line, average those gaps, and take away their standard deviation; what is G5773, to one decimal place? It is 1.7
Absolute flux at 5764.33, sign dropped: 16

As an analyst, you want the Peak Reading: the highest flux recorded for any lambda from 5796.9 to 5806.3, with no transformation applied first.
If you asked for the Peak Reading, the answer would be 20.05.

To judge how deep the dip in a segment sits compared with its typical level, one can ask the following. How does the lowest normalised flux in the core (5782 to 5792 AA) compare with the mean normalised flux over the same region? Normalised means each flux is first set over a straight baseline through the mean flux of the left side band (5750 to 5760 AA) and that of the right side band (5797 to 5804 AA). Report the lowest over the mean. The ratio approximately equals 0.83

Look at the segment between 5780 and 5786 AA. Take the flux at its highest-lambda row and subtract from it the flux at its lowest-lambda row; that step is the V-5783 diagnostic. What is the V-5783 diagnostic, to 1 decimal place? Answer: -2.2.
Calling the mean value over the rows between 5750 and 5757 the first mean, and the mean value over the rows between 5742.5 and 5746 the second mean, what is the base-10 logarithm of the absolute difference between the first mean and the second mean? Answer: 0.3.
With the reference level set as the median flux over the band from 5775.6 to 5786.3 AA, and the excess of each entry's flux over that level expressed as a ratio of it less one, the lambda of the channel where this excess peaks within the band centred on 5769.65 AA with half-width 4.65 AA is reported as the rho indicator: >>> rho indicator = 5769.64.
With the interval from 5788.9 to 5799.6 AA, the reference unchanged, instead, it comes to 5798.94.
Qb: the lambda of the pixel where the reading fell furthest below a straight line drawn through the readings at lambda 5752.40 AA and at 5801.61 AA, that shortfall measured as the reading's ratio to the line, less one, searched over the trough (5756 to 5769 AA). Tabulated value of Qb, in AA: 5756.37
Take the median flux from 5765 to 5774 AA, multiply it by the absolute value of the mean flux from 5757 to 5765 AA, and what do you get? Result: 267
